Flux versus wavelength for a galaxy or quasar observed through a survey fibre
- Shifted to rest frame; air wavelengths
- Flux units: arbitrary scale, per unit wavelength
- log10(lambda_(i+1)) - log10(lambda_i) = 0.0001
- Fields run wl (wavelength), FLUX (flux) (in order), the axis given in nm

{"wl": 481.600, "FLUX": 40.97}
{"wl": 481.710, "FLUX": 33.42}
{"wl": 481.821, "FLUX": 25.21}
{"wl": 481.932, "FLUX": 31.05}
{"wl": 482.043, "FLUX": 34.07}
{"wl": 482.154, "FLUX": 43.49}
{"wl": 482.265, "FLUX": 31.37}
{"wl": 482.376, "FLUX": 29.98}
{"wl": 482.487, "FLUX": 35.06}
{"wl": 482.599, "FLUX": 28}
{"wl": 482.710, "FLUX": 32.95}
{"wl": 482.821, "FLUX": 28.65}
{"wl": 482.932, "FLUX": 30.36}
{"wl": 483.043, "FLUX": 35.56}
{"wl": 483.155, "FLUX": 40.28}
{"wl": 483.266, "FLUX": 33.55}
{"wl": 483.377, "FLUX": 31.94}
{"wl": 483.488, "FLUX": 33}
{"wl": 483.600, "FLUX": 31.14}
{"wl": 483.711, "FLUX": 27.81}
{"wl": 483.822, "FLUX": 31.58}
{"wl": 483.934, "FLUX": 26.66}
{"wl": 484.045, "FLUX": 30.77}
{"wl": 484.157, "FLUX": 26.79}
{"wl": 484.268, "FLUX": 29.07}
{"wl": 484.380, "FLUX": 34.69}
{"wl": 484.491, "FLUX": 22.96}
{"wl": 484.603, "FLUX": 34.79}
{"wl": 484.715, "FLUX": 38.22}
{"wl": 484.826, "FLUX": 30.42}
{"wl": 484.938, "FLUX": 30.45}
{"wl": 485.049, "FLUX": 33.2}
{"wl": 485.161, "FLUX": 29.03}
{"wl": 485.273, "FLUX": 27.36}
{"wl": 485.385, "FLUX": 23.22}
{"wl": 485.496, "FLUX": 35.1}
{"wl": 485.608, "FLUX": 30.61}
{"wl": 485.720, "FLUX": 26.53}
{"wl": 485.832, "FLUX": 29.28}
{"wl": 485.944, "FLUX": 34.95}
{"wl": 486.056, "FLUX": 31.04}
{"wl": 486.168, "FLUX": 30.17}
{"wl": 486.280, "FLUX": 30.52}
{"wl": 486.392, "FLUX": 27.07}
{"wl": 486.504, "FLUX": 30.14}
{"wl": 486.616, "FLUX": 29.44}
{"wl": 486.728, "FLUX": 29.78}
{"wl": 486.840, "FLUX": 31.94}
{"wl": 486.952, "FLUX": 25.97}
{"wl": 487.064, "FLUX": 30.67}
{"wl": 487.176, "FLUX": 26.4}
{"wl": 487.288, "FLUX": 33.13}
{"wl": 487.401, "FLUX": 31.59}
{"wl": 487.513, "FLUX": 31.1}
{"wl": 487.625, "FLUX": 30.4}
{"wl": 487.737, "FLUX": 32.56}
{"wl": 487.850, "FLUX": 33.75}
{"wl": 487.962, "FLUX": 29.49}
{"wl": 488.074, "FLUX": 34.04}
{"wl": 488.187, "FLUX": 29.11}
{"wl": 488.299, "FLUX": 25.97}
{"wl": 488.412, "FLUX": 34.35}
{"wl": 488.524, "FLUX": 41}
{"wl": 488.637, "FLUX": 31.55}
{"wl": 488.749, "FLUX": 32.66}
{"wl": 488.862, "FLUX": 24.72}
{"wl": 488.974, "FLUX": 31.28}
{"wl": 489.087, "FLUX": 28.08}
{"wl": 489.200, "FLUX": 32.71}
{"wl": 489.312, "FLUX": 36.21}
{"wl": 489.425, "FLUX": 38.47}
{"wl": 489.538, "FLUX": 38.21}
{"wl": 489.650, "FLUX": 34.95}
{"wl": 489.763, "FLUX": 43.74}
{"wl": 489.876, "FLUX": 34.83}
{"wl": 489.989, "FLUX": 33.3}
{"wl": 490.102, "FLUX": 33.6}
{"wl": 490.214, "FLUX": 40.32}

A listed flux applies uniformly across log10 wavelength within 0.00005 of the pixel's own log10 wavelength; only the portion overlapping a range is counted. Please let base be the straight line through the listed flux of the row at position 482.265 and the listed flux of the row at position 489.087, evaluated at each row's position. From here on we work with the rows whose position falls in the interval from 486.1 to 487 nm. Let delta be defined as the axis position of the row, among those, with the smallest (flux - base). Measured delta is 486.952 nm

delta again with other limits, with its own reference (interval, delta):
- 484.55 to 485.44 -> 485.385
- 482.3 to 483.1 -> 482.599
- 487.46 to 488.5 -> 488.299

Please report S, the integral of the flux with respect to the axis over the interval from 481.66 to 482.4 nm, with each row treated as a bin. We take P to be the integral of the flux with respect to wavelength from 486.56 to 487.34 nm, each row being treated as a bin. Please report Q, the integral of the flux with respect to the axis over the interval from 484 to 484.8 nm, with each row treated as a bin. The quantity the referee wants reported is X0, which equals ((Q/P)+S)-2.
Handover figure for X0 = 23.3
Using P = 23.1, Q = 24.8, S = 24.2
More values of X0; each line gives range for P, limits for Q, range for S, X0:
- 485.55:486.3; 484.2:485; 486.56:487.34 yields 22.2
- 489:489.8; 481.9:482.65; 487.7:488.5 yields 24.2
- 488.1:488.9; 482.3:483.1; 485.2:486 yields 22.6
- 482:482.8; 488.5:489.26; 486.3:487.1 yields 22.4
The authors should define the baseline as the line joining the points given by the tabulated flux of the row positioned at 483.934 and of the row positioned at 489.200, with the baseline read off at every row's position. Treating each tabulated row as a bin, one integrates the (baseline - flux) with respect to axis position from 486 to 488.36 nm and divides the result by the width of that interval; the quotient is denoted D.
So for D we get 0.2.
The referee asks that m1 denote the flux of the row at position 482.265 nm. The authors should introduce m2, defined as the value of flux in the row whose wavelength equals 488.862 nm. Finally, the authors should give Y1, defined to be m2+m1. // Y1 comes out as 56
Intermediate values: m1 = 31.37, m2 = 24.72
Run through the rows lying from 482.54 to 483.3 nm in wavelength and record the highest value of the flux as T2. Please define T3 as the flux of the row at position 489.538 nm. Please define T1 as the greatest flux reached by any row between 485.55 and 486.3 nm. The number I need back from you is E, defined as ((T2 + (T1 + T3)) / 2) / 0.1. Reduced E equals 567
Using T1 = 34.95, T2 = 40.28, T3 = 38.21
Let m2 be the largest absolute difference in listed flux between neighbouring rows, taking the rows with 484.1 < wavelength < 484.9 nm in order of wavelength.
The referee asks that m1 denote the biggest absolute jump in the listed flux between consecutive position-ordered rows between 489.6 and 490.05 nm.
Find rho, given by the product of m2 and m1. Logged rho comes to 105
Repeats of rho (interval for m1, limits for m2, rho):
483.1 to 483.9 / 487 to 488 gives 45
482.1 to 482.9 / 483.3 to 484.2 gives 60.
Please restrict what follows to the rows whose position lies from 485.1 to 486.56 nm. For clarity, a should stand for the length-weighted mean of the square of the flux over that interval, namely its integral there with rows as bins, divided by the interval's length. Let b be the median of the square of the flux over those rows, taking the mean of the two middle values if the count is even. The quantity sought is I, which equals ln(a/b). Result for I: -0.024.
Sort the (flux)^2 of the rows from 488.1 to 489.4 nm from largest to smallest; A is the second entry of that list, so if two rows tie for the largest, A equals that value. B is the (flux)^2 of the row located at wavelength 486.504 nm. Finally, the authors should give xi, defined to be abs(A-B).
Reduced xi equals 403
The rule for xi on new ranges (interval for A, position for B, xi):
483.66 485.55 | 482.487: 3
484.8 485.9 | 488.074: 56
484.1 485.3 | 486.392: 478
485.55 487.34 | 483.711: 324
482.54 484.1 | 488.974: 286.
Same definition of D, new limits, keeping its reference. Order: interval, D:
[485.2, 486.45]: -0.8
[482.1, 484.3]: -6.1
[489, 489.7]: -1.7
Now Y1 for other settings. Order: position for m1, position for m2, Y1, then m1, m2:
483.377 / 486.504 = 62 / 31.94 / 30.14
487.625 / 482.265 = 62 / 30.4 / 31.37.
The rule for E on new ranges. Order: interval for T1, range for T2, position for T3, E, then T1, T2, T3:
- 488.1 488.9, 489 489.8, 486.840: 583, 41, 43.74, 31.94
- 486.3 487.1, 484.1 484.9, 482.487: 526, 31.94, 38.22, 35.06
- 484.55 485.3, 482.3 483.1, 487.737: 532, 38.22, 35.56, 32.56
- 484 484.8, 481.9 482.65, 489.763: 627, 38.22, 43.49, 43.74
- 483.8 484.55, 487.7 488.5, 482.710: 510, 34.69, 34.35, 32.95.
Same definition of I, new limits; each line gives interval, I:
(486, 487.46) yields -0.017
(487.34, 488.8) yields 0.044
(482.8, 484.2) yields 0.036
